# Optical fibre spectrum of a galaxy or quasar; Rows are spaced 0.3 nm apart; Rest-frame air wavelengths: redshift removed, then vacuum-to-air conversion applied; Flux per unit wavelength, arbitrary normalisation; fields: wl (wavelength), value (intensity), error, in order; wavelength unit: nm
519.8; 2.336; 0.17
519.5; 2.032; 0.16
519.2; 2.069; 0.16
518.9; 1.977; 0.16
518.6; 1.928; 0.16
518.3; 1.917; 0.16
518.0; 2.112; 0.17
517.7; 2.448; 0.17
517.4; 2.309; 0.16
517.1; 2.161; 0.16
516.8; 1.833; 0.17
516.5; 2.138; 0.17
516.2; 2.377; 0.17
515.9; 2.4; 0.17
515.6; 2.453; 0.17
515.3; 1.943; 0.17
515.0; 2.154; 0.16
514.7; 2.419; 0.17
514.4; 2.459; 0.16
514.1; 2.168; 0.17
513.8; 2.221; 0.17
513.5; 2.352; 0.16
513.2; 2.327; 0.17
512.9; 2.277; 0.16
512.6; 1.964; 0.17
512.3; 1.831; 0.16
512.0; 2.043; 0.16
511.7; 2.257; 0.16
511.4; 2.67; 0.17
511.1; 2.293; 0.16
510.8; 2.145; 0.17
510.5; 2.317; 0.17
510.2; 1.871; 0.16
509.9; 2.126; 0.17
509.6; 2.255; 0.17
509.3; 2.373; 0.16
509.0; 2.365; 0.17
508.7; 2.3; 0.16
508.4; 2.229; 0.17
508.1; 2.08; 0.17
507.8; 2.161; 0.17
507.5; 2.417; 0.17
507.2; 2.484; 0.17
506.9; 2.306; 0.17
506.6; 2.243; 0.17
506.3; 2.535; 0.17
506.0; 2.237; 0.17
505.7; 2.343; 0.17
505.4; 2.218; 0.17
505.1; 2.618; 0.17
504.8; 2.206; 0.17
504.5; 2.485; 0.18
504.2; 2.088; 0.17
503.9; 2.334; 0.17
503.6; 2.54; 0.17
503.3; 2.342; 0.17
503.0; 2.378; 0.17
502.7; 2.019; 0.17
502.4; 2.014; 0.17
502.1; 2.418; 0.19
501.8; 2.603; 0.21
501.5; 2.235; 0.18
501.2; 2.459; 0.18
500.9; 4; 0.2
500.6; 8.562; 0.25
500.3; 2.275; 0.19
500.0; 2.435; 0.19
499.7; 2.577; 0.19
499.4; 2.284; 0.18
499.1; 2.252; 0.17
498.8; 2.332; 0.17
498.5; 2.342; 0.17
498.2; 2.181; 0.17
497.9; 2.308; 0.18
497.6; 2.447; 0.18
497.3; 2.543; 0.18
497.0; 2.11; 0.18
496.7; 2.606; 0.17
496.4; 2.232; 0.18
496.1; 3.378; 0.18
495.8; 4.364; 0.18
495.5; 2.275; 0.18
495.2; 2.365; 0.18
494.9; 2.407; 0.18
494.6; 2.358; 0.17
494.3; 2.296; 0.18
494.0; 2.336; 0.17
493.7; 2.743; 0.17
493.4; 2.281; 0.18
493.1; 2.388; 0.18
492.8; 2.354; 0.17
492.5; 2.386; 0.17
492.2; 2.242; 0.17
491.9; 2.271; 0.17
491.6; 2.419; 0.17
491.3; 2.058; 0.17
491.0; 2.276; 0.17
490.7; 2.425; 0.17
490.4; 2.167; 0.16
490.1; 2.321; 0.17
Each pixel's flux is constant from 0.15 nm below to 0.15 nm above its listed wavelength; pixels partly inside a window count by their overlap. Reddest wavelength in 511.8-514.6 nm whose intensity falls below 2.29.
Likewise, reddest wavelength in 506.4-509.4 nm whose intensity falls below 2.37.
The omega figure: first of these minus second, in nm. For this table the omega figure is 5.10 nm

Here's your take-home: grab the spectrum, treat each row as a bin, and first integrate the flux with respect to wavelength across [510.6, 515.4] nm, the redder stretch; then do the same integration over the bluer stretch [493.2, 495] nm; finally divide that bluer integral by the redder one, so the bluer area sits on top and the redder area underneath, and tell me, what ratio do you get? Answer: 0.41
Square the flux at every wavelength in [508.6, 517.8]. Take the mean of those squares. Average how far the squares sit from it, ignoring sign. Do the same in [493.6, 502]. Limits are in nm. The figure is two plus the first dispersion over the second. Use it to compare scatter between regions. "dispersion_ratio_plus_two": 2.12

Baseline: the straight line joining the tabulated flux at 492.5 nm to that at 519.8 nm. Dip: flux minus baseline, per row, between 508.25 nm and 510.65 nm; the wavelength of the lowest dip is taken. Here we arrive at 510.2 nm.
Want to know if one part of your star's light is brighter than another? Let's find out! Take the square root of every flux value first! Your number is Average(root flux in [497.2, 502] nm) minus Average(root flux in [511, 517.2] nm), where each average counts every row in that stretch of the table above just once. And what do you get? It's 0.166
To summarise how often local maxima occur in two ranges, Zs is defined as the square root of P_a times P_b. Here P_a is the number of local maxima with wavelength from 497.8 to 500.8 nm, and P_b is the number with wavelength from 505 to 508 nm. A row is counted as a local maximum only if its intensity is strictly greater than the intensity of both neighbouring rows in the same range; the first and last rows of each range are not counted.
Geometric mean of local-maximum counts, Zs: 2.4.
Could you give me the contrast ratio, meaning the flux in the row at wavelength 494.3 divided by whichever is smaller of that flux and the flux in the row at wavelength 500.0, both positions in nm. 1.00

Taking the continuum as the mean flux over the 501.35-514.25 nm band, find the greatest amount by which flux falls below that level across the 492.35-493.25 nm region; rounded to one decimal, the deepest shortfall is -0.1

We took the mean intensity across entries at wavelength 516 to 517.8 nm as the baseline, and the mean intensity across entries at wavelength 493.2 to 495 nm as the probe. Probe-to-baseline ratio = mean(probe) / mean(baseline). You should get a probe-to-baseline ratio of 1.09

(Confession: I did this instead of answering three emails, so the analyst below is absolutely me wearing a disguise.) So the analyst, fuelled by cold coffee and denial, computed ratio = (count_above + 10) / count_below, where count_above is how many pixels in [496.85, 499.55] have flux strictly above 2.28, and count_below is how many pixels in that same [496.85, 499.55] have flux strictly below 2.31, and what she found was 3.2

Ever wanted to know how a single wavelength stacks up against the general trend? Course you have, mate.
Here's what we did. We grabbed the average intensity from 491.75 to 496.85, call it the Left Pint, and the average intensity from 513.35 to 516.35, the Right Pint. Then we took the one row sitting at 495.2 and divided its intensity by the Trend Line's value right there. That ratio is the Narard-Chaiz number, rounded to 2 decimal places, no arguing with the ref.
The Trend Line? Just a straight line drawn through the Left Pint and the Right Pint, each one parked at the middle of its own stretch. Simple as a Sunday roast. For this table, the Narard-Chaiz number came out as 0.93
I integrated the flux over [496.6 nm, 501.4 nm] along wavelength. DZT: 13.7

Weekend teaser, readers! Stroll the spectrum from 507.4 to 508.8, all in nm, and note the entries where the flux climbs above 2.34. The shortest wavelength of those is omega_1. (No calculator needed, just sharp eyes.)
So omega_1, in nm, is 507.5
